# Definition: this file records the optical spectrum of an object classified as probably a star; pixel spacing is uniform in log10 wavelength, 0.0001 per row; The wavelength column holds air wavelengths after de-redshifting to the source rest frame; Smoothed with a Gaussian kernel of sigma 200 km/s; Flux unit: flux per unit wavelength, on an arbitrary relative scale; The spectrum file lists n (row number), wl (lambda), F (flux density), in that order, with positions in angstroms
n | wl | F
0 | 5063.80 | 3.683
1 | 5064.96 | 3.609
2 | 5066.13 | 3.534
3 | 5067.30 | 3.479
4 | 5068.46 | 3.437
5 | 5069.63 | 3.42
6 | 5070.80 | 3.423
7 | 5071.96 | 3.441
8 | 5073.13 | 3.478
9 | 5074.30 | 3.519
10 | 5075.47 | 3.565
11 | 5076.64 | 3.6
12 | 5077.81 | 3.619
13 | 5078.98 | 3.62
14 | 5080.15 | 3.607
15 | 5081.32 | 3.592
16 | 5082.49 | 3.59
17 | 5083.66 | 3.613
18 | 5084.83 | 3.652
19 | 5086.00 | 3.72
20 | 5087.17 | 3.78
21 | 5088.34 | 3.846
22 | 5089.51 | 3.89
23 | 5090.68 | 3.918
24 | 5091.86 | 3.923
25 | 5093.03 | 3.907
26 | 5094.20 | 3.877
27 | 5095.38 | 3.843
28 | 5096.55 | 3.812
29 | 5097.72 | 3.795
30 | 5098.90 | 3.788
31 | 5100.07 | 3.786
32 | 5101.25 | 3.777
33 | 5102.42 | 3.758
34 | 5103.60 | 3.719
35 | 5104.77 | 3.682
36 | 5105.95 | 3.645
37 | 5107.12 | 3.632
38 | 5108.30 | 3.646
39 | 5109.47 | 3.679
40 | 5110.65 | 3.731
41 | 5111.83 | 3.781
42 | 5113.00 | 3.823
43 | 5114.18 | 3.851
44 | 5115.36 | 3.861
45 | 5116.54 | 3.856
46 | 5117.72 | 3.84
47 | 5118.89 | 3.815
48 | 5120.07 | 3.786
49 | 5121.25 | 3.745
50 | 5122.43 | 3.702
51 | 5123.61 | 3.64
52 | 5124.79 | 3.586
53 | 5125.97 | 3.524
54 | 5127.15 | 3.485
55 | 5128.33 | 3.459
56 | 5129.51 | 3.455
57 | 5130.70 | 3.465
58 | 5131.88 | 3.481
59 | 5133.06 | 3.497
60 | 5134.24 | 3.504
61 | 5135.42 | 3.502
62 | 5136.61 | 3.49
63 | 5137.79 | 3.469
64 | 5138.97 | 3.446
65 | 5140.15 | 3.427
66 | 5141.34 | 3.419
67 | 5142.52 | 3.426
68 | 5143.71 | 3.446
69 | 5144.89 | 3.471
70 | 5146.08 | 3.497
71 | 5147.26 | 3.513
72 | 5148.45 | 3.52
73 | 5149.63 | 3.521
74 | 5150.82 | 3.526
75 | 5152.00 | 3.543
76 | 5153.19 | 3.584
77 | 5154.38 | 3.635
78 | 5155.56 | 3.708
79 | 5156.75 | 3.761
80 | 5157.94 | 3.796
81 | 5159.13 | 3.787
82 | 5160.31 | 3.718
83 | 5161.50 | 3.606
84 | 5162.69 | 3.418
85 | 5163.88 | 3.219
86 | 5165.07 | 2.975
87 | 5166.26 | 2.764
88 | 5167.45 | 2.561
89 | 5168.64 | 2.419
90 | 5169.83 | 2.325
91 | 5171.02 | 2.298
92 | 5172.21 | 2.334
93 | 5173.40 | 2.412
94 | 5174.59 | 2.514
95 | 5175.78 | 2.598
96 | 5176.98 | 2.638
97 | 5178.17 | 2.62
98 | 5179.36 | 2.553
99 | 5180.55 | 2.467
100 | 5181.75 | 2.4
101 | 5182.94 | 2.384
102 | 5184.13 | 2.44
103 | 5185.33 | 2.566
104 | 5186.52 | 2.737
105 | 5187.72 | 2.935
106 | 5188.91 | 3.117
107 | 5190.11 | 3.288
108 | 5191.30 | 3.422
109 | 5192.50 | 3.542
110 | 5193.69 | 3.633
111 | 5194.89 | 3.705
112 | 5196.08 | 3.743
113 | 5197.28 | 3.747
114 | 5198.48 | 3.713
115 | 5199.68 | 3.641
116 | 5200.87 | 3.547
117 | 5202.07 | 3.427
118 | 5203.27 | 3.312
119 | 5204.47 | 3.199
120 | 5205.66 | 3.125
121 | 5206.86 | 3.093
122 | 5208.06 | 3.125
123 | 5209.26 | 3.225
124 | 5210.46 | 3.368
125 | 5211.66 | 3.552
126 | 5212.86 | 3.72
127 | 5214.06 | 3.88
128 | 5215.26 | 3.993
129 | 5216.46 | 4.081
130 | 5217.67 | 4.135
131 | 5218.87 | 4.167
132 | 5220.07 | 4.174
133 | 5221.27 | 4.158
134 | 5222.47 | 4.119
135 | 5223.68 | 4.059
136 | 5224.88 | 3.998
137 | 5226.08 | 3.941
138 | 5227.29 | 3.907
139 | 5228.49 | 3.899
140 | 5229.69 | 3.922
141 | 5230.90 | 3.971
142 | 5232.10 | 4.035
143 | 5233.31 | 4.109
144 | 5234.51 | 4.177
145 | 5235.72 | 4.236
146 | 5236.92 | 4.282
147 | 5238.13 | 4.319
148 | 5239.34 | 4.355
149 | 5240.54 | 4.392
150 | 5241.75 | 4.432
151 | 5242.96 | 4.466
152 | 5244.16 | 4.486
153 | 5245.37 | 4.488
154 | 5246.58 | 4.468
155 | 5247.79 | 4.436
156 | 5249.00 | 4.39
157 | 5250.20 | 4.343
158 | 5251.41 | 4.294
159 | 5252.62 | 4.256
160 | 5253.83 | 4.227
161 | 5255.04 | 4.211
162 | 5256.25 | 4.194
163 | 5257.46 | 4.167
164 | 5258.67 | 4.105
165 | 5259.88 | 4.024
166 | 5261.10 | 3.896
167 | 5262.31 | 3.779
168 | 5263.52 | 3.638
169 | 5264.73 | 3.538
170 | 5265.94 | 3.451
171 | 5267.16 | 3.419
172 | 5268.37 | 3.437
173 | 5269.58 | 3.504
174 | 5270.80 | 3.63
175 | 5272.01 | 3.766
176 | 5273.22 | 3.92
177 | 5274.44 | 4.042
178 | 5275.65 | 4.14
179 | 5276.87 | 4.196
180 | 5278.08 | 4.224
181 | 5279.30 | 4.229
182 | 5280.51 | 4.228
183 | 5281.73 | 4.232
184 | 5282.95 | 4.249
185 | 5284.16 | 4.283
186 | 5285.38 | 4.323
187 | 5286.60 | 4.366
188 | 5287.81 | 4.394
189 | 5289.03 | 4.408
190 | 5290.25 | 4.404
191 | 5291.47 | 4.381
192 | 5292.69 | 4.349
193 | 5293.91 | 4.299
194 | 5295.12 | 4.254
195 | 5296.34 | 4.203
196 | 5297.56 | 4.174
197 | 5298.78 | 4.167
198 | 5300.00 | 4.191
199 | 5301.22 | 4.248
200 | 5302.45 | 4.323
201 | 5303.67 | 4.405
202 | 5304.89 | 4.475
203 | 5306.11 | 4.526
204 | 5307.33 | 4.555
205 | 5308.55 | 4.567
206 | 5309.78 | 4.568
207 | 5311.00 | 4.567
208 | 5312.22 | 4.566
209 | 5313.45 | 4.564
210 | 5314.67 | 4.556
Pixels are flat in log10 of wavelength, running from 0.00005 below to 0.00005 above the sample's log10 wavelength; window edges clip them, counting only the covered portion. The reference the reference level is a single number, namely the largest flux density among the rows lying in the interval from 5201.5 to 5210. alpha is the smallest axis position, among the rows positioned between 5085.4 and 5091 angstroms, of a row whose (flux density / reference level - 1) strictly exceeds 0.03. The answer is 5086.00 angstroms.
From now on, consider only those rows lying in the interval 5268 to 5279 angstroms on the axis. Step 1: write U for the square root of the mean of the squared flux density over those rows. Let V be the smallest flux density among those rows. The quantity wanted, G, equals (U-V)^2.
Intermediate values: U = 3.9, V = 3.437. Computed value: 0.20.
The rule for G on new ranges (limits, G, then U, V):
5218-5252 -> 0.10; 4.2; 3.899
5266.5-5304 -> 0.54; 4.2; 3.419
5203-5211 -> 0.01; 3.2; 3.093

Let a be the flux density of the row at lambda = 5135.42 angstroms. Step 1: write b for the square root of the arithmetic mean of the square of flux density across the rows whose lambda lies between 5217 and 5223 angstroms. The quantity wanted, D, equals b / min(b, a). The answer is 1.19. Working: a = 3.502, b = 4.2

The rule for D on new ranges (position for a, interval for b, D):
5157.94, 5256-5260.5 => 1.09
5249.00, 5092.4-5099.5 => 1.00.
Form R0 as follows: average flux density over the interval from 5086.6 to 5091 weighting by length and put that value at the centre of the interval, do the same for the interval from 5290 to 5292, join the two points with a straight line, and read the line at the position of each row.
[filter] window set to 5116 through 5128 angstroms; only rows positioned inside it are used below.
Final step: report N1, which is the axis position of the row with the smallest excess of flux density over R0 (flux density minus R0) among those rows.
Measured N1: 5127.15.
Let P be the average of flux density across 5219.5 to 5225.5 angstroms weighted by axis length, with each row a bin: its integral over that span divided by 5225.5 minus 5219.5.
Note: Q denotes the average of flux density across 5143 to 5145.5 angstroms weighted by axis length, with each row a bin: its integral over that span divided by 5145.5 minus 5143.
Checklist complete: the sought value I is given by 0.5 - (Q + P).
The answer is -7.1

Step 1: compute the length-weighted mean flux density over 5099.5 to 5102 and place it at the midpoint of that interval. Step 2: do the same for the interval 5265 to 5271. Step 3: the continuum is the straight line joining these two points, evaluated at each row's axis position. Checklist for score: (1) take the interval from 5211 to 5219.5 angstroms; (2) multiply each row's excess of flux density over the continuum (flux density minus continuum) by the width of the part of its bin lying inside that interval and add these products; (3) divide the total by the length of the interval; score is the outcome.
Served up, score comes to 0.36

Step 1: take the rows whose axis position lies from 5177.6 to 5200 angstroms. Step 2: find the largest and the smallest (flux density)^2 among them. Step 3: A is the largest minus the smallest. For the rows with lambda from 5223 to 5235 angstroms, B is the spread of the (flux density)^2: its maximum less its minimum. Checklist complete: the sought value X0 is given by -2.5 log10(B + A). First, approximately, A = 8.4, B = 2.2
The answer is -2.6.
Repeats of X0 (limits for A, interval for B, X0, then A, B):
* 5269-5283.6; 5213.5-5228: -2.3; 5.8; 2.4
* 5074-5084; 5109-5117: -0.8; 0.7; 1.4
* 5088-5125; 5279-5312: -2.0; 2.5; 3.5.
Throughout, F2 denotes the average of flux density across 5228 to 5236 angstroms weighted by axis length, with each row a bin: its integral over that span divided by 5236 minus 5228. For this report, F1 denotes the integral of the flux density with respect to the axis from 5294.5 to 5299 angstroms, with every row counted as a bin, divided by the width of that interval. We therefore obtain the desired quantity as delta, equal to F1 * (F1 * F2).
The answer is 72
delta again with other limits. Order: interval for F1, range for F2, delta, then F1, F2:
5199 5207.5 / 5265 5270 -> 39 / 3.34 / 3.46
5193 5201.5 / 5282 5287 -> 58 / 3.67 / 4.30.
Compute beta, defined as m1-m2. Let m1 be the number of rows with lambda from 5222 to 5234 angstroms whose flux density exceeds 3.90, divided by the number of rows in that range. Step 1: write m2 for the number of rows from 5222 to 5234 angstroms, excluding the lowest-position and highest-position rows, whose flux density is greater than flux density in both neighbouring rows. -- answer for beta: 0.9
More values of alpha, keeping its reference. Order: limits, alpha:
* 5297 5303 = 5297.56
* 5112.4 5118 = 5113.00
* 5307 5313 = 5307.33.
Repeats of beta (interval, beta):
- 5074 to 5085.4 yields -1.0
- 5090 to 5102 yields -0.7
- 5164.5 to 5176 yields 0.0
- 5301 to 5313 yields 0.0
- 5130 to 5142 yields -1.0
